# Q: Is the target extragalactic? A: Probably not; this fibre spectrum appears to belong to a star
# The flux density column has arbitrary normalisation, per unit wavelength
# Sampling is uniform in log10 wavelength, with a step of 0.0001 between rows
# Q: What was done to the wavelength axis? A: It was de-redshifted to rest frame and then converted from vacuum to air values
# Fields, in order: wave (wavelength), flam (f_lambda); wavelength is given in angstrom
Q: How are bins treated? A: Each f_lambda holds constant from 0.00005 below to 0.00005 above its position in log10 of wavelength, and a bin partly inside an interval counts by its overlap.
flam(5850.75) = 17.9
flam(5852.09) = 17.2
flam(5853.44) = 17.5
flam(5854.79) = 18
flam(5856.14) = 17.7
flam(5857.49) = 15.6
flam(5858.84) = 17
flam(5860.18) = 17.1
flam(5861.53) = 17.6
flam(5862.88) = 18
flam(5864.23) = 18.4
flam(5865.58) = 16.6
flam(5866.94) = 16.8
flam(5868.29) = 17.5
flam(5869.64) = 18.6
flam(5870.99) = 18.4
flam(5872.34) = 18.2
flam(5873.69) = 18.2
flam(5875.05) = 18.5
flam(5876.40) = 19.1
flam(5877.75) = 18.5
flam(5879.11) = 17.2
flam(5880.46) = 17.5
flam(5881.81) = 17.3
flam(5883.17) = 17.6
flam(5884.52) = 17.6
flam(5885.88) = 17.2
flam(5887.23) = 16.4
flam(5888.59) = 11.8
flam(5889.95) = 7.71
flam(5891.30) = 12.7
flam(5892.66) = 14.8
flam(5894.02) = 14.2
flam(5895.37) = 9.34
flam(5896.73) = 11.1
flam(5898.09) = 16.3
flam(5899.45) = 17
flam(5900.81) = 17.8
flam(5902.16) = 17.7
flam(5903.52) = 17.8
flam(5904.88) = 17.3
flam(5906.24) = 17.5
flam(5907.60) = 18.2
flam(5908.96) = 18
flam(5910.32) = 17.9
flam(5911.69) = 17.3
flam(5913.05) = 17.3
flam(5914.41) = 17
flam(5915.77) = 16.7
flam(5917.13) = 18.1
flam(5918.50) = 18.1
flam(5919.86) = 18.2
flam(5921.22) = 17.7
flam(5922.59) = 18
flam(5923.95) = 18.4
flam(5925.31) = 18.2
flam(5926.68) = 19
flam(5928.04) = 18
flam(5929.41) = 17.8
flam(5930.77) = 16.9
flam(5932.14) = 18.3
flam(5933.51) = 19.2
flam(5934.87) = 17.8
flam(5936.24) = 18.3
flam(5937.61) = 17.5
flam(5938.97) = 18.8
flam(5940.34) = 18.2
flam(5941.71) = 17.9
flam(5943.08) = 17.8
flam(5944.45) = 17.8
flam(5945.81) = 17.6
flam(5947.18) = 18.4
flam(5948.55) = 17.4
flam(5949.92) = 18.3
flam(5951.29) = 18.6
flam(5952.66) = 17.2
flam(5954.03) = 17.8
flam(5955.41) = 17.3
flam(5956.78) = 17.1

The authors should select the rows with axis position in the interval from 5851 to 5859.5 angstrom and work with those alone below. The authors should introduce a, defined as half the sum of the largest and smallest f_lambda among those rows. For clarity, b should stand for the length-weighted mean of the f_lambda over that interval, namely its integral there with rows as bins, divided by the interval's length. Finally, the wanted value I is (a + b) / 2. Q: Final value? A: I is 17.0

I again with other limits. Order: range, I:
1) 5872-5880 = 18.2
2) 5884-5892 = 13.2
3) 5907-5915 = 17.6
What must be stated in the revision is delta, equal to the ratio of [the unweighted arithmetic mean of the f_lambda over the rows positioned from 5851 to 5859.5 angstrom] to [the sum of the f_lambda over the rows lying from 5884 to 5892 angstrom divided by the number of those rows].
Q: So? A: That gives 1.23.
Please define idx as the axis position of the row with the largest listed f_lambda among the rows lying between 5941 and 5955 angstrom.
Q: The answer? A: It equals 5951.29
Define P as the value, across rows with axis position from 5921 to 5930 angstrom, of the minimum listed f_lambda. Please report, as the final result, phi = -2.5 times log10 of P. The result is -3.12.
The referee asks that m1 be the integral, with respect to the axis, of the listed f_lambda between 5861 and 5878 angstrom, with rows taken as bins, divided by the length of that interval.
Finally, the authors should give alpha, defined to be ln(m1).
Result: 2.89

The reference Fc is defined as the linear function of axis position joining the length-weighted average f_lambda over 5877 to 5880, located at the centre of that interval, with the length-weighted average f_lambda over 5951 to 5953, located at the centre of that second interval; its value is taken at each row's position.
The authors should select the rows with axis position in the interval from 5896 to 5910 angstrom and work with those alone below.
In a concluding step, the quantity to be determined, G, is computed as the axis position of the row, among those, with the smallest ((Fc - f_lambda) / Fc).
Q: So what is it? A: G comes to 5907.60 angstrom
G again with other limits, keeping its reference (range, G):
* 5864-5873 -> 5869.64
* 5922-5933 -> 5926.68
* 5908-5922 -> 5919.86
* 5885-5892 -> 5885.88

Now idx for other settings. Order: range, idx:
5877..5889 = 5877.75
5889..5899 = 5898.09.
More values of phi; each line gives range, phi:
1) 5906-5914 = -3.10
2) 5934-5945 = -3.11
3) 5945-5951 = -3.10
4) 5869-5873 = -3.15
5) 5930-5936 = -3.07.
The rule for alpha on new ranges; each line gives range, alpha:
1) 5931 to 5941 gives 2.90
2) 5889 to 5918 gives 2.76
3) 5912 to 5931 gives 2.88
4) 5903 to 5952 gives 2.89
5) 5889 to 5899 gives 2.52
